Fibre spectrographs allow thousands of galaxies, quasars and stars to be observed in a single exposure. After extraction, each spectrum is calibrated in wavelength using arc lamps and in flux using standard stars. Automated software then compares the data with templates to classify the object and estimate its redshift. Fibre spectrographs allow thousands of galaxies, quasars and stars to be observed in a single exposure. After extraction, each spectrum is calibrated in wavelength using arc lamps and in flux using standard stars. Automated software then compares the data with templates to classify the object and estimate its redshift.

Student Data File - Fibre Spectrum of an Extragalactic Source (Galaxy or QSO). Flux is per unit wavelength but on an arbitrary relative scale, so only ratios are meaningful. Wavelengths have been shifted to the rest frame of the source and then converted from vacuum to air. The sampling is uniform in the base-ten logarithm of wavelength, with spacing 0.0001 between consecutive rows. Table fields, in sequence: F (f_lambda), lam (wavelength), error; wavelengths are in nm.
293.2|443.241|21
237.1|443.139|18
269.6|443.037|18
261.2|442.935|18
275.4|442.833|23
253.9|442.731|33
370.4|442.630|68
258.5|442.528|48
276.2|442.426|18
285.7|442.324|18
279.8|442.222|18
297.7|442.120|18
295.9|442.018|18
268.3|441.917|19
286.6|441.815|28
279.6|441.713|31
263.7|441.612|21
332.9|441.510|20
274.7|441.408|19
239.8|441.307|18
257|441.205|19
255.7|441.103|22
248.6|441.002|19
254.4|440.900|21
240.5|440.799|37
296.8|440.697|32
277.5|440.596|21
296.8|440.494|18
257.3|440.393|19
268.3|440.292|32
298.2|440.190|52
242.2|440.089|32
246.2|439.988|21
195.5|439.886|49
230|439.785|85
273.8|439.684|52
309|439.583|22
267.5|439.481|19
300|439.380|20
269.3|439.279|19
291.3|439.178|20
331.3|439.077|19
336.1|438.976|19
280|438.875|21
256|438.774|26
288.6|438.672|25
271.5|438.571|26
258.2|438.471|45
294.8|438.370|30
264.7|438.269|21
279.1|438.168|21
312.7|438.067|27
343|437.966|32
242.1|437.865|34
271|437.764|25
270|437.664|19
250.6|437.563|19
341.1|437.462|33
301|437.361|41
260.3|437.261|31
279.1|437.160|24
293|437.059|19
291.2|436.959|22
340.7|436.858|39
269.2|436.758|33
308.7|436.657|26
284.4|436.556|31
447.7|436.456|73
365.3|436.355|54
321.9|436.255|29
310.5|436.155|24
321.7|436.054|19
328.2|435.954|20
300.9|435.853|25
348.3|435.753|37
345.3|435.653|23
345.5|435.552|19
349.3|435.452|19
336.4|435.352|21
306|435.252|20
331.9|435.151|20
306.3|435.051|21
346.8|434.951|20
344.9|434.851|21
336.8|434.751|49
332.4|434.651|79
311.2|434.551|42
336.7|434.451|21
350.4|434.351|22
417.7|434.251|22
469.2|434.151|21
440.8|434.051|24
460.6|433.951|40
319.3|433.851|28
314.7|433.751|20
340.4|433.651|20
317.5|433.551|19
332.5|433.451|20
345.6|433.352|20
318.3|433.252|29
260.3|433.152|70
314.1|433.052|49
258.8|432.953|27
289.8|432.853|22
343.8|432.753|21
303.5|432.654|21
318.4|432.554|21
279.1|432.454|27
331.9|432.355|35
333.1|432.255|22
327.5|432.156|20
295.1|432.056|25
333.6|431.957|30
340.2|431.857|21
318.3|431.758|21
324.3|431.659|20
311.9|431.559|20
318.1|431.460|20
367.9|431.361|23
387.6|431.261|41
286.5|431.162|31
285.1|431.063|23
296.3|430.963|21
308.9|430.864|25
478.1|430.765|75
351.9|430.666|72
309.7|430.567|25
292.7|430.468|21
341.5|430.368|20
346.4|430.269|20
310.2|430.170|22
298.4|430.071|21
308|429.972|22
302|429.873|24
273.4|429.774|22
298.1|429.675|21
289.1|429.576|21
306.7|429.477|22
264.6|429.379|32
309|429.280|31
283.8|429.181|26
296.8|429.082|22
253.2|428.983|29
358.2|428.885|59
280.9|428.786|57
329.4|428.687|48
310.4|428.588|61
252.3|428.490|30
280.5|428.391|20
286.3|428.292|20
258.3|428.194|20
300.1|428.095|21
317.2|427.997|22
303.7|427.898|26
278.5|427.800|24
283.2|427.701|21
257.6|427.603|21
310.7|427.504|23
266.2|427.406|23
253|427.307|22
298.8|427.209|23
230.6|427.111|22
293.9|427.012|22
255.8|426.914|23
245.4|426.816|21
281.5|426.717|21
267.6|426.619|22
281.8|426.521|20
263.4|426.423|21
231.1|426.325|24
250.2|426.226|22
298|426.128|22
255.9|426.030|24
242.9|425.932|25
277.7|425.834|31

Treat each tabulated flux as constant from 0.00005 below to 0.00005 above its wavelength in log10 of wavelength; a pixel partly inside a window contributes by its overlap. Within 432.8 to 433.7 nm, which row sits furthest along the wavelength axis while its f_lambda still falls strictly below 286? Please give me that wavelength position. 433.152 nm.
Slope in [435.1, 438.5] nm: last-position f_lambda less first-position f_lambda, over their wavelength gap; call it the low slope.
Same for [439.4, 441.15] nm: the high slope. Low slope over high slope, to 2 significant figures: 3.1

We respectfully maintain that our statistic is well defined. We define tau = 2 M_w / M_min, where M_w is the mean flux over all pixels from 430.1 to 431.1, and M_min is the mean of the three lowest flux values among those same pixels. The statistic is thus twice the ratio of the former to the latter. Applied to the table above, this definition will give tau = 2.28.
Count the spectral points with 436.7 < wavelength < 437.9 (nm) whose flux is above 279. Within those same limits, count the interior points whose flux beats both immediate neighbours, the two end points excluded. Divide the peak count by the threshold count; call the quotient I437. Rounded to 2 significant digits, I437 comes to 0.67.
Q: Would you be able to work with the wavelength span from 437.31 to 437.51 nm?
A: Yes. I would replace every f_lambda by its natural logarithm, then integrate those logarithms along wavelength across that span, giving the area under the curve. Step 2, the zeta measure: 1.16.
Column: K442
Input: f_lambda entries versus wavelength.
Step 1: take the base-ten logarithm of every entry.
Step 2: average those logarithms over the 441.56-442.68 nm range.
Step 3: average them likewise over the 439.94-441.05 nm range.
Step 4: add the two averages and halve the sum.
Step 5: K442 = 2.44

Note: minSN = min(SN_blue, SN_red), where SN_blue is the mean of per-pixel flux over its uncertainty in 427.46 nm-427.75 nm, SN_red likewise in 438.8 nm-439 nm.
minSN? 13.1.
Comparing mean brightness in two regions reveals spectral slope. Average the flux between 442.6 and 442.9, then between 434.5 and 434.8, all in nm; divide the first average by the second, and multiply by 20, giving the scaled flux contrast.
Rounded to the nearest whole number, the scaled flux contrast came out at 18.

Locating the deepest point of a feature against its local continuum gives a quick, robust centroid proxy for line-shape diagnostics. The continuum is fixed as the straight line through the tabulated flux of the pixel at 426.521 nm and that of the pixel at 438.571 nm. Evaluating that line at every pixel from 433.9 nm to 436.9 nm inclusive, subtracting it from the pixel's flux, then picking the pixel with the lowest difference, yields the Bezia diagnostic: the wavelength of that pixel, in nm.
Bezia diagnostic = 436.758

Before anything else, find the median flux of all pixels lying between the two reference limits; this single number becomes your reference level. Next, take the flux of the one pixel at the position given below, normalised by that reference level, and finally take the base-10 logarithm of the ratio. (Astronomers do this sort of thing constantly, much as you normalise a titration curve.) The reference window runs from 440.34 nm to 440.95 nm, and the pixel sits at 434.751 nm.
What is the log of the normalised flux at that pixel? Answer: 0.10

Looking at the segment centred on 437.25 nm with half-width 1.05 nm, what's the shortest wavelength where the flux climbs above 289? 436.255 nm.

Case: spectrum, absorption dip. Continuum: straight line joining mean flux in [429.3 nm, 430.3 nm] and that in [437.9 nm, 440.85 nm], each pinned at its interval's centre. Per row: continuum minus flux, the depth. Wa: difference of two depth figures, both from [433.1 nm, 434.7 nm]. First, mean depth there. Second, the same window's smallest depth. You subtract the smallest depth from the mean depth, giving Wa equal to 116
